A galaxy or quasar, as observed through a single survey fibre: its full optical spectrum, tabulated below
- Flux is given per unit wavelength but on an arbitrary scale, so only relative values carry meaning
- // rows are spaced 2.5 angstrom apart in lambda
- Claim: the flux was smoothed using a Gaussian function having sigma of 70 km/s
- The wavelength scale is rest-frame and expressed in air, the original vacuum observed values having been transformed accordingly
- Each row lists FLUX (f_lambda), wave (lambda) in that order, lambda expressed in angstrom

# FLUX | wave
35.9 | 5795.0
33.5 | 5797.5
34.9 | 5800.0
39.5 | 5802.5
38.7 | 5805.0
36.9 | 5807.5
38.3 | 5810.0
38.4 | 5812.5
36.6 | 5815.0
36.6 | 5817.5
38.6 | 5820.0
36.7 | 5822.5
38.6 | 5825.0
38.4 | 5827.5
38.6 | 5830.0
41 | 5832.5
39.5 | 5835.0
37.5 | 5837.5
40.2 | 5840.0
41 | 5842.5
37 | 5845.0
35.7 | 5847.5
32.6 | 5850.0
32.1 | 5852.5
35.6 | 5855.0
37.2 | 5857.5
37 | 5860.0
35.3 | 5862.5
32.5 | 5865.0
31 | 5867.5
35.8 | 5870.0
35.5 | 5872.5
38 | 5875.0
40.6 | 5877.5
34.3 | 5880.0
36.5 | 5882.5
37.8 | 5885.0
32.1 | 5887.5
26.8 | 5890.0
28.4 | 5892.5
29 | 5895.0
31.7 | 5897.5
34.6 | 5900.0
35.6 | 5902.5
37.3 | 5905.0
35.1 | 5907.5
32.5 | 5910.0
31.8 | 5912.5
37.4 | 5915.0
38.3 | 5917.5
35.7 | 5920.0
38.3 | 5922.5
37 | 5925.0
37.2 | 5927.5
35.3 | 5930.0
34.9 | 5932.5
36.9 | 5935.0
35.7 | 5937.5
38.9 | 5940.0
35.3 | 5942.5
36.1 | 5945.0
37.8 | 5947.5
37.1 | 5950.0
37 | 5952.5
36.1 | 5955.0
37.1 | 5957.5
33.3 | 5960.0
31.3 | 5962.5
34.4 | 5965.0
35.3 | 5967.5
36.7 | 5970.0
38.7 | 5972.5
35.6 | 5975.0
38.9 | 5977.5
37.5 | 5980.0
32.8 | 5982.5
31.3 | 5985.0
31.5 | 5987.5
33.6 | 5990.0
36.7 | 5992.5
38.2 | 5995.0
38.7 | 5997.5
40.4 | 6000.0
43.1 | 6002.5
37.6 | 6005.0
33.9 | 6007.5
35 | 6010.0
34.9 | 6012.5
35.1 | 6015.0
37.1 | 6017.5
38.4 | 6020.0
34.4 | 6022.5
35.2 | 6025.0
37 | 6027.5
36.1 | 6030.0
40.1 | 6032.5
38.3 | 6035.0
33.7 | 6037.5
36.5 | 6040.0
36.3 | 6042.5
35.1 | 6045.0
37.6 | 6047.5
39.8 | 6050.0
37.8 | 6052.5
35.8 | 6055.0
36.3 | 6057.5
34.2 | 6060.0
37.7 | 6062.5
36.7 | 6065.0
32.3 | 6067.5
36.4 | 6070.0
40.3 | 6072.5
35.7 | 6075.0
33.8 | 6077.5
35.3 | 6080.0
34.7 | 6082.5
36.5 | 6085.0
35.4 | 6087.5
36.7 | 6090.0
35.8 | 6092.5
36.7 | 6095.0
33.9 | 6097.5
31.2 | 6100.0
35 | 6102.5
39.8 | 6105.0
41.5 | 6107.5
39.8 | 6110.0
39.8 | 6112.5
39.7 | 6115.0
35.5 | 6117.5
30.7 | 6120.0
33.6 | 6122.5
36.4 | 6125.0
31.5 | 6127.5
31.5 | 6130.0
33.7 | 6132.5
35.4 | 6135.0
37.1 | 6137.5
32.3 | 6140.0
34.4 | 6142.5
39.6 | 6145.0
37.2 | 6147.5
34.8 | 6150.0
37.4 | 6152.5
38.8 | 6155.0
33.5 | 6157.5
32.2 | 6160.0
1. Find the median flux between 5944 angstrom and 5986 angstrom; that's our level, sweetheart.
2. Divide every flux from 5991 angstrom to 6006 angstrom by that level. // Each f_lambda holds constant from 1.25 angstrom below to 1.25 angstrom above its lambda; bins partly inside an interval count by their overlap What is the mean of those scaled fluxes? 1.08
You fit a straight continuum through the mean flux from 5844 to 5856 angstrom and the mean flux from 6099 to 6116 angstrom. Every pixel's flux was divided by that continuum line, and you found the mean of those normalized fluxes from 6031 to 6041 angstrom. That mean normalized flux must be 1.00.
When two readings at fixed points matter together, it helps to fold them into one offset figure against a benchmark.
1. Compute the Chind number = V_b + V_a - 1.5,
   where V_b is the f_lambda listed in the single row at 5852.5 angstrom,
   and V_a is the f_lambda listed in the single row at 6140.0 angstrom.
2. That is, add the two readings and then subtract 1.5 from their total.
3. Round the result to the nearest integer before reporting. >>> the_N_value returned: 63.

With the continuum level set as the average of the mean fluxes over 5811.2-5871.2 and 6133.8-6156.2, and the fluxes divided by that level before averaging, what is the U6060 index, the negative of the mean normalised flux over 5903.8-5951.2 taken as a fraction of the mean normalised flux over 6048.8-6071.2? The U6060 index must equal -1.00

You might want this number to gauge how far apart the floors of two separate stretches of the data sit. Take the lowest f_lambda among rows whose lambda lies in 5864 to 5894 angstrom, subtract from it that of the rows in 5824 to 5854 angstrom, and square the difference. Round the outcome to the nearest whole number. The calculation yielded 28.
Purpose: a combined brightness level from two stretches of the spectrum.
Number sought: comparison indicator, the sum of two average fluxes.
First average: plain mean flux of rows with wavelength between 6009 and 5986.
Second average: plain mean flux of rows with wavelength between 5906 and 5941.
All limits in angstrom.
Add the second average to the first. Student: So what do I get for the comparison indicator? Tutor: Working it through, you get 73.1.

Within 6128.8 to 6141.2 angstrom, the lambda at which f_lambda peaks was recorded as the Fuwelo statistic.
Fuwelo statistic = 6137.5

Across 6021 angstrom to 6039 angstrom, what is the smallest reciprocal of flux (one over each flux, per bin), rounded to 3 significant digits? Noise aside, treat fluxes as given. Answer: 0.0249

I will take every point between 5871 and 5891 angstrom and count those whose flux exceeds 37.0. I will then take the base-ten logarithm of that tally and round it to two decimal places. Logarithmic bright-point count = 0.48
